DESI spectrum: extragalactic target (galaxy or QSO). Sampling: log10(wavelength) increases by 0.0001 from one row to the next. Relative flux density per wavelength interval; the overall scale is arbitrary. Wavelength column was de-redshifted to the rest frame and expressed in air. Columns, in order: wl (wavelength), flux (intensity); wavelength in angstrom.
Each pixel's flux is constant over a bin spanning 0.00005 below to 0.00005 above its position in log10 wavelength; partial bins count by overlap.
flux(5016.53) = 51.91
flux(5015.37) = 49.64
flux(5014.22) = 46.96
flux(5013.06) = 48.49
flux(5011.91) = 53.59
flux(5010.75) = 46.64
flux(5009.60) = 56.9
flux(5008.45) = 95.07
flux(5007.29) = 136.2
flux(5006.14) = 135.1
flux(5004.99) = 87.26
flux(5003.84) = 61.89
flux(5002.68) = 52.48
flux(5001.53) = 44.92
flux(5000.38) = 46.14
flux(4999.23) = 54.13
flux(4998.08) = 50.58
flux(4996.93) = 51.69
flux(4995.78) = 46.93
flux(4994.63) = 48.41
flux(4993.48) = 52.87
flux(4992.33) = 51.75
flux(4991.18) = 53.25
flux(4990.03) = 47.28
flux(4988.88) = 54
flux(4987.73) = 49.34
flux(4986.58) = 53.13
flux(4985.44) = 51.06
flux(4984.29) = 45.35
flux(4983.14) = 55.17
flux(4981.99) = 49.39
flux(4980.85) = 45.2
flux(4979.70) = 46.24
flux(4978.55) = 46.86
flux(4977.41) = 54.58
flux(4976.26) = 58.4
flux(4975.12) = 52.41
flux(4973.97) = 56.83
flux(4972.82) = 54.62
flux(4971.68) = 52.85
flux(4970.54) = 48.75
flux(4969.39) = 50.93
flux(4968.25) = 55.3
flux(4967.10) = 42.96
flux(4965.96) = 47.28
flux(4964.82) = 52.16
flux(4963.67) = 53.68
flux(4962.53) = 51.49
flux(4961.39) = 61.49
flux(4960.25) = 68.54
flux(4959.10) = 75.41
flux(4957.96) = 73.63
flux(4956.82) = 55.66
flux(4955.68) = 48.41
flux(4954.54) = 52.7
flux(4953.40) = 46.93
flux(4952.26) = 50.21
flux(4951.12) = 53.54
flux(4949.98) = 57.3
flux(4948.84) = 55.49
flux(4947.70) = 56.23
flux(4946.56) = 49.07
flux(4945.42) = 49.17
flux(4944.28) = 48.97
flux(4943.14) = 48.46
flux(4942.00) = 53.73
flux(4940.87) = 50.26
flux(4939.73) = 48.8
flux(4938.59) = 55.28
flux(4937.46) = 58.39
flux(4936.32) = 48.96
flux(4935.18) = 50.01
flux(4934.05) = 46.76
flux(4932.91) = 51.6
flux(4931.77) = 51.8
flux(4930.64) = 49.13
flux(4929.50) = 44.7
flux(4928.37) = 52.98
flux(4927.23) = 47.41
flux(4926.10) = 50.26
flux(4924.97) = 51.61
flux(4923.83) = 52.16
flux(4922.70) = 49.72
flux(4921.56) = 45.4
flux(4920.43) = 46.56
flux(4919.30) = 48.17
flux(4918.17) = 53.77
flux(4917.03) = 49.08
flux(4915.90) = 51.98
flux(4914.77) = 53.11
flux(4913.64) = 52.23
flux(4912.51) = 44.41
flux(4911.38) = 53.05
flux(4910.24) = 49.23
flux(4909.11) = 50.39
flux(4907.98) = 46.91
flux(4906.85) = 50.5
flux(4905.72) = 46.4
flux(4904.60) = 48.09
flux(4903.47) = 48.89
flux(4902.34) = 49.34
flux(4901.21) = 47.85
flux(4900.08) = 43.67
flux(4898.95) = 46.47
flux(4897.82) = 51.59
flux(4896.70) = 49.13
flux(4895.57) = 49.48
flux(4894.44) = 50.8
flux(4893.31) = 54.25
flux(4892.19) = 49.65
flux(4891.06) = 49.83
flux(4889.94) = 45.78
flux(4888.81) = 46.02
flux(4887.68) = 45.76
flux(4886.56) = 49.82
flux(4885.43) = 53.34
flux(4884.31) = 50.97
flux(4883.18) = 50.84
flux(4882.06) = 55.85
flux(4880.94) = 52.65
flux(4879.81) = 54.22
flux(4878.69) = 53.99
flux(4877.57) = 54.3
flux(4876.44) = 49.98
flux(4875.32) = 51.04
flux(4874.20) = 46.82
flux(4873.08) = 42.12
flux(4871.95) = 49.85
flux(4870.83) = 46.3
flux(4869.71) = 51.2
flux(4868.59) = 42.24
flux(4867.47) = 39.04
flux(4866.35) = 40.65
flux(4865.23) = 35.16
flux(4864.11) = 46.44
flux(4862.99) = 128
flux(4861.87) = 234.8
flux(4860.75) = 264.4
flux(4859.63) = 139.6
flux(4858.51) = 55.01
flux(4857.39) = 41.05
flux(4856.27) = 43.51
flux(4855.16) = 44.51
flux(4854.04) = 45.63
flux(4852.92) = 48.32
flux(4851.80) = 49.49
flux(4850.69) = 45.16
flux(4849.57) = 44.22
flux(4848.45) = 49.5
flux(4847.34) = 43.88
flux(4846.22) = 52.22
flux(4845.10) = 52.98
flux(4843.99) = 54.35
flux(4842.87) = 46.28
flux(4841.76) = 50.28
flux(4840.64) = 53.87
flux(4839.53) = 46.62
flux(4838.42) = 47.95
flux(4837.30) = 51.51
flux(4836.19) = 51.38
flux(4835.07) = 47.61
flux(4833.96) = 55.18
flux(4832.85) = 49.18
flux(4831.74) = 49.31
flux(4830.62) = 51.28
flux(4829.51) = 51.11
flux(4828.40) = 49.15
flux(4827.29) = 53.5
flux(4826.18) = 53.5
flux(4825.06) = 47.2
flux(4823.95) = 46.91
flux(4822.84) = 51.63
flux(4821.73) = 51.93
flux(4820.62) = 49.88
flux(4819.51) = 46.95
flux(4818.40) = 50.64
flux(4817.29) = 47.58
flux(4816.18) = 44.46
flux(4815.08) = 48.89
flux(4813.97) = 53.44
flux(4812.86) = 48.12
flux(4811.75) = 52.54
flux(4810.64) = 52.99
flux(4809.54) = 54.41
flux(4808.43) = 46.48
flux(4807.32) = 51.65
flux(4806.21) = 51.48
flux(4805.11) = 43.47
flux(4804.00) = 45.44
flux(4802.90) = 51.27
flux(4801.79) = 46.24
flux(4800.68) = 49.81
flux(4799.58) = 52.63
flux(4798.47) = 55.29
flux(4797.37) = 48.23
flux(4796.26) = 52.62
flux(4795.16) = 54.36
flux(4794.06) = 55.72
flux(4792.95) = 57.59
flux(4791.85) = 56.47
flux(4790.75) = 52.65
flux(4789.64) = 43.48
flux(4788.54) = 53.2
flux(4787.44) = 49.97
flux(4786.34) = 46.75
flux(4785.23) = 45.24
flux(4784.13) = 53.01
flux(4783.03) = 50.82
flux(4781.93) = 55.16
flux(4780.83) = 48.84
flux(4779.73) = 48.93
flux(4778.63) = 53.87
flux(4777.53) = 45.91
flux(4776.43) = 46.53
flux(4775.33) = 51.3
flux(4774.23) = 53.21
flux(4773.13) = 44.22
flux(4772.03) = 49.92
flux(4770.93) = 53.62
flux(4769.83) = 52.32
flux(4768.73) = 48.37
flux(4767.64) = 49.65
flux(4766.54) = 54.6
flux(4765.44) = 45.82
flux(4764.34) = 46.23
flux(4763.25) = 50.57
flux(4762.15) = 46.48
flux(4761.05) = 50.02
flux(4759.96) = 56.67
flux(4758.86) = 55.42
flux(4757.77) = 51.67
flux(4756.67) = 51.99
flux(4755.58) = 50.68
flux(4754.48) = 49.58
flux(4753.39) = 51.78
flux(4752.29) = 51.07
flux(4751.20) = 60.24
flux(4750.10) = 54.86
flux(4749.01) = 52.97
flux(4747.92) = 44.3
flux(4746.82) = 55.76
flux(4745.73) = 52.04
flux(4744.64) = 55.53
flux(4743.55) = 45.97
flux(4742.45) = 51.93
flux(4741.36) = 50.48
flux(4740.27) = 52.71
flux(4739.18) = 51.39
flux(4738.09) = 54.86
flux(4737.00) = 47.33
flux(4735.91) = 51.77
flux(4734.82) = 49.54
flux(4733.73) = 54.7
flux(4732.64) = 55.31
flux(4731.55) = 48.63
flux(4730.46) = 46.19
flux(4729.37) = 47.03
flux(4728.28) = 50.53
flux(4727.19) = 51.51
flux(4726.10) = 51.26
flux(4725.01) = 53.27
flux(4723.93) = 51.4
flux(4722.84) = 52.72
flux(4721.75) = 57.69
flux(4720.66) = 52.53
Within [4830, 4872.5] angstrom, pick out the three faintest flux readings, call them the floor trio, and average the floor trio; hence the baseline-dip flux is 38.3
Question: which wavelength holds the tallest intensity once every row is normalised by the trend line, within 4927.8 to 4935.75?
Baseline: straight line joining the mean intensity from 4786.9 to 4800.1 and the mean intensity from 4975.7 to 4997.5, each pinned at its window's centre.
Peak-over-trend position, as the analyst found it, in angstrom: 4928.37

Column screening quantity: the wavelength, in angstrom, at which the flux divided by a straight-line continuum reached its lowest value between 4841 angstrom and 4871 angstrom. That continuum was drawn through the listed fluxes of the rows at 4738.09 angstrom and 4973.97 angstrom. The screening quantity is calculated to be 4865.23 angstrom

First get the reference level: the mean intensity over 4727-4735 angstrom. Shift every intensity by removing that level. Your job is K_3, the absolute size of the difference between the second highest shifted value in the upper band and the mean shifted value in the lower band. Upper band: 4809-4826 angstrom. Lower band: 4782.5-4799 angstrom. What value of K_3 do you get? 1.7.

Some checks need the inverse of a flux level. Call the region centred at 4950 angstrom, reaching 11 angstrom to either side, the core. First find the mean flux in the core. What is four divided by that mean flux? 0.073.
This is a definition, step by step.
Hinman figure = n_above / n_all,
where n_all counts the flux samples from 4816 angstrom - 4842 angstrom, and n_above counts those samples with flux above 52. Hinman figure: 0.17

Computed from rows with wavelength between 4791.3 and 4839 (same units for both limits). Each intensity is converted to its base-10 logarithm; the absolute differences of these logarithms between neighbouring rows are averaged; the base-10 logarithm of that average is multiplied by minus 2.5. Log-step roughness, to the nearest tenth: 3.9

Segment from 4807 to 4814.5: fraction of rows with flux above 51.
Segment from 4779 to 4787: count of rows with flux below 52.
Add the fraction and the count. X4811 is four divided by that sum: 0.70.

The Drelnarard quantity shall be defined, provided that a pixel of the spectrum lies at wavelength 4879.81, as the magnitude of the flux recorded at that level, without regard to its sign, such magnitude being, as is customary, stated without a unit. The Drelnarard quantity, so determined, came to 54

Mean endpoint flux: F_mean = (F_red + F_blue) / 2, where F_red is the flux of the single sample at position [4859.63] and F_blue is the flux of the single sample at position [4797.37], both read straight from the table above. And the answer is 94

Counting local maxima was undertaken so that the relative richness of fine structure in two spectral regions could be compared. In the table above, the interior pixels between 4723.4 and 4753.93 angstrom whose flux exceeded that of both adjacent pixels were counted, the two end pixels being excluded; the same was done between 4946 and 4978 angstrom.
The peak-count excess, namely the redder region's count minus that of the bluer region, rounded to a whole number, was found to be -2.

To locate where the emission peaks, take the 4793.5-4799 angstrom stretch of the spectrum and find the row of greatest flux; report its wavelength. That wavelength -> 4794.06 angstrom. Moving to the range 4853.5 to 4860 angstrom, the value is 4859.63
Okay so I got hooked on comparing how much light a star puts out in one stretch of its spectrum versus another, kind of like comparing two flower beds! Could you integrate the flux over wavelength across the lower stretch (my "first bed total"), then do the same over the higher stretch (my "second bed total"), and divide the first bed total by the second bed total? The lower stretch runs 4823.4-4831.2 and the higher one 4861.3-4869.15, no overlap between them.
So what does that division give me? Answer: 0.62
